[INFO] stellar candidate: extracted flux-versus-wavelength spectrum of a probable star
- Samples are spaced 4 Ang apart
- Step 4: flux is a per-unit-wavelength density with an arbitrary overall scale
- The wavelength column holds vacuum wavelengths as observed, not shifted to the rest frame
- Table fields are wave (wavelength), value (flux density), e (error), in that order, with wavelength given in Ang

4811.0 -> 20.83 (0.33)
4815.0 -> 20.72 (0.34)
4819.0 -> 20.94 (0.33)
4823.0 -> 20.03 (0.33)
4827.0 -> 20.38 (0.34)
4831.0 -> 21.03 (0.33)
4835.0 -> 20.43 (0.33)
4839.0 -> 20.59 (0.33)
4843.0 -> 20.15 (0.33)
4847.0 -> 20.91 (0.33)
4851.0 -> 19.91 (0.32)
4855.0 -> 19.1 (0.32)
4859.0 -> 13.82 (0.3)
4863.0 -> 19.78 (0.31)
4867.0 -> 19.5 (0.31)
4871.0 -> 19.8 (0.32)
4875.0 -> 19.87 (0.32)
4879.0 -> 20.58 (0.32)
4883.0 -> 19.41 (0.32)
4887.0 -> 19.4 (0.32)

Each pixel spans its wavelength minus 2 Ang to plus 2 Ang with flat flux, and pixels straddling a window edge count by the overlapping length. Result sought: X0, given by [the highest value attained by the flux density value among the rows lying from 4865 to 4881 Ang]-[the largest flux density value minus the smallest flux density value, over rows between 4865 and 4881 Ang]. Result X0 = 19.5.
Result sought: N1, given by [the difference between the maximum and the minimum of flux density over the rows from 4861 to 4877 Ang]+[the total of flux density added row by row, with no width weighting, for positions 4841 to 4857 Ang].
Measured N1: 80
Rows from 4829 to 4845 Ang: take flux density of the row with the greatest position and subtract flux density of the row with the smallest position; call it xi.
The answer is -0.88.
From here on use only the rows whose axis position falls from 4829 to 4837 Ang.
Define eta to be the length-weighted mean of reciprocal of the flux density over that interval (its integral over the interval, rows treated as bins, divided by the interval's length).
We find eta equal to 0.0482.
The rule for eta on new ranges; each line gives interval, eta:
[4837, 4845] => 0.0491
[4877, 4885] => 0.0501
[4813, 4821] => 0.0480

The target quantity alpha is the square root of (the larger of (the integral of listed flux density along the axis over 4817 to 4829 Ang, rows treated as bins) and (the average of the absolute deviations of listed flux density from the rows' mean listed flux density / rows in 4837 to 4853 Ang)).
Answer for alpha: 16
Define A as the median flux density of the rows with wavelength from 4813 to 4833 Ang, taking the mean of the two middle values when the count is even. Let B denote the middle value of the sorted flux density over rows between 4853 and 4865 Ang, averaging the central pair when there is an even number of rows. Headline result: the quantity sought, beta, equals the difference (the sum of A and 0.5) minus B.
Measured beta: 2.12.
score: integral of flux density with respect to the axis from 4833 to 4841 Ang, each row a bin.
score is 164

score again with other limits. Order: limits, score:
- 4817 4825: 164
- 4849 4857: 156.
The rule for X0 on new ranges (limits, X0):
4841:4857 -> 19.1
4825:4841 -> 20.4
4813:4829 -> 20.0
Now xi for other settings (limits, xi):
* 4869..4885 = -0.39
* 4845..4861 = -7.09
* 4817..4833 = 0.09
